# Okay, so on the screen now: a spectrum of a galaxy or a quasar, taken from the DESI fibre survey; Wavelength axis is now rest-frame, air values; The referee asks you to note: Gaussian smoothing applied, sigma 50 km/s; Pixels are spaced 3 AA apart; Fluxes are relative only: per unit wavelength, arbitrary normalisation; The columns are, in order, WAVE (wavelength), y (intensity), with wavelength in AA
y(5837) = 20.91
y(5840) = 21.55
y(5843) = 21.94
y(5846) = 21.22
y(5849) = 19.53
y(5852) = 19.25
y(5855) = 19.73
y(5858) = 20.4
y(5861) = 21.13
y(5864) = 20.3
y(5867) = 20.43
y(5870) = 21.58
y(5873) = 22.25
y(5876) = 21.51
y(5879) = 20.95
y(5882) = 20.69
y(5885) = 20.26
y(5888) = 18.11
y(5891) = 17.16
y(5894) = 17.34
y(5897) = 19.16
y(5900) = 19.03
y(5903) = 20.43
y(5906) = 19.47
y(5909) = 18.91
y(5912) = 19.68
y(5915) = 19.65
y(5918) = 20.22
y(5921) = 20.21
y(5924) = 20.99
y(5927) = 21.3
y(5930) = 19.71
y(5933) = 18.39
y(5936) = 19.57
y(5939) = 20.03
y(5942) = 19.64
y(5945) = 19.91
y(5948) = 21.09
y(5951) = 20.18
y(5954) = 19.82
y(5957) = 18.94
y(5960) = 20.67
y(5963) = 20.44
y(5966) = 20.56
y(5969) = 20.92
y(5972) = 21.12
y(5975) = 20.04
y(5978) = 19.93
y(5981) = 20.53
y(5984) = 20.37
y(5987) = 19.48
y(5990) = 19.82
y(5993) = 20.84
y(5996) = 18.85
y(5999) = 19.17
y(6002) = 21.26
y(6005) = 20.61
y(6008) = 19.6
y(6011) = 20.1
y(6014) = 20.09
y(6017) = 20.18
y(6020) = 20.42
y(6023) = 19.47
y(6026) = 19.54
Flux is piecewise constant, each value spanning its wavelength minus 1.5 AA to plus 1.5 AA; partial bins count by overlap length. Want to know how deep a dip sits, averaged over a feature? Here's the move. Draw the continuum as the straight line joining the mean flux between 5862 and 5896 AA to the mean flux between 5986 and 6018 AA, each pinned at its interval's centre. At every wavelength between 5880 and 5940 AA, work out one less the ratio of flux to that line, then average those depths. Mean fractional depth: 0.03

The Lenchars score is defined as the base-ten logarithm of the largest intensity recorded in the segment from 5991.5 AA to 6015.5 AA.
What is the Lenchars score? 1.33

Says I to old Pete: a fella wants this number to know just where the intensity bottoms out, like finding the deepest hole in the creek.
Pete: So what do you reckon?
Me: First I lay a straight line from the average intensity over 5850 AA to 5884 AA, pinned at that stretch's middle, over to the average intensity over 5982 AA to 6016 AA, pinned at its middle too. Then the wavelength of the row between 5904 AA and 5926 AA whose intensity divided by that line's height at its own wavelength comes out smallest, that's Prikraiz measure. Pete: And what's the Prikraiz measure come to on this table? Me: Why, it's 5909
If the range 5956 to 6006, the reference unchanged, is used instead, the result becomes 5957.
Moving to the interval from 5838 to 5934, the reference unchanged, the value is 5891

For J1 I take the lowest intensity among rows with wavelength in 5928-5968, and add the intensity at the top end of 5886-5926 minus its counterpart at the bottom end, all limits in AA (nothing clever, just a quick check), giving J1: 21.3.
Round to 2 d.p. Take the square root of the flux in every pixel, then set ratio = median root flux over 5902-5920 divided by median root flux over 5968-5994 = 0.98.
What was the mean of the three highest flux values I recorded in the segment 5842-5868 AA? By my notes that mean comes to 21.4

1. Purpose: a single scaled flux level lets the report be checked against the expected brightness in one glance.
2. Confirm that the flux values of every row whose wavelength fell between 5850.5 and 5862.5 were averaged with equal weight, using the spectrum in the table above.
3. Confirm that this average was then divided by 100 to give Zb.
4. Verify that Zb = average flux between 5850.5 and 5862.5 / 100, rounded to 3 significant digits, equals 0.201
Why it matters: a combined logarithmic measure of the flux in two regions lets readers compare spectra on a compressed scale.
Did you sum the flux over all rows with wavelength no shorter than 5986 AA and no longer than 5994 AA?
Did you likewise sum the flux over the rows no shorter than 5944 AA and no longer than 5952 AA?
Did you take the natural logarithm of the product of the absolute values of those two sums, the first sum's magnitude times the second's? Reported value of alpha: 8.210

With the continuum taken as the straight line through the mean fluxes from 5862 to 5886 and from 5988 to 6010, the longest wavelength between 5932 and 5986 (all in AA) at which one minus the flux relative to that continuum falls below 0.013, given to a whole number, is 5984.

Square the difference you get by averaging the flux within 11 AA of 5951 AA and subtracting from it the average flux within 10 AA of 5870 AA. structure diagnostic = 1.27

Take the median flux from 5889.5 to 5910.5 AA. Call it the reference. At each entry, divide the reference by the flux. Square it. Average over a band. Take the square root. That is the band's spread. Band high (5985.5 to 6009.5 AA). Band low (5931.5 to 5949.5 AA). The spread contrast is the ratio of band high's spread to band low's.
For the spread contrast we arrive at 0.99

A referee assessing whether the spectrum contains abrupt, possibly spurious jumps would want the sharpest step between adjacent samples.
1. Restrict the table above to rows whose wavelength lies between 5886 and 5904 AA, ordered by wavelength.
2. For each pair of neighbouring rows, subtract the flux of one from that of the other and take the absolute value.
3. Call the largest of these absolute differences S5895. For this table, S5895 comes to 1.82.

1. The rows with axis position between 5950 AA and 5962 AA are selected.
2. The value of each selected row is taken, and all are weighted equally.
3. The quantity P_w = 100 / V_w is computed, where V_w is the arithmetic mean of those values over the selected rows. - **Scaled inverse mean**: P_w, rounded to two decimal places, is 5.02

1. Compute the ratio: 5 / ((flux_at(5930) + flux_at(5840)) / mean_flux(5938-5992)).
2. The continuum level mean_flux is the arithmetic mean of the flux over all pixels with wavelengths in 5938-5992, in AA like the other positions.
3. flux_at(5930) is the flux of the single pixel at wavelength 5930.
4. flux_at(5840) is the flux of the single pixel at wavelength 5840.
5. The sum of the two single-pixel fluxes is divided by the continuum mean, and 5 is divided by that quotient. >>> 2.45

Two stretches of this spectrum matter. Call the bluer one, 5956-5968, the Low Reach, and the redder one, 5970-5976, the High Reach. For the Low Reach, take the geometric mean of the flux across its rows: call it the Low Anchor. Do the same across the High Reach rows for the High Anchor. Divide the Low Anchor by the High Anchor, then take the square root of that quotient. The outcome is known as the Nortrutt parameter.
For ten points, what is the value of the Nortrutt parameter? 0.99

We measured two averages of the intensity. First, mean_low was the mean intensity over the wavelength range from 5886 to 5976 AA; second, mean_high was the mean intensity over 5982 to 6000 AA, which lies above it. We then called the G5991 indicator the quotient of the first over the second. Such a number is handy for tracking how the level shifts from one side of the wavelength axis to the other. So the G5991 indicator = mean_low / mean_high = 1.00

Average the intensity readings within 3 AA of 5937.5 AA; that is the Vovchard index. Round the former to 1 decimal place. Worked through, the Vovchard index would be 19.8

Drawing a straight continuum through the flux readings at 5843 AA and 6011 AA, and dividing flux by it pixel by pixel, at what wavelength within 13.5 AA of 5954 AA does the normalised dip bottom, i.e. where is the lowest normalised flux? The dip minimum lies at 5957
